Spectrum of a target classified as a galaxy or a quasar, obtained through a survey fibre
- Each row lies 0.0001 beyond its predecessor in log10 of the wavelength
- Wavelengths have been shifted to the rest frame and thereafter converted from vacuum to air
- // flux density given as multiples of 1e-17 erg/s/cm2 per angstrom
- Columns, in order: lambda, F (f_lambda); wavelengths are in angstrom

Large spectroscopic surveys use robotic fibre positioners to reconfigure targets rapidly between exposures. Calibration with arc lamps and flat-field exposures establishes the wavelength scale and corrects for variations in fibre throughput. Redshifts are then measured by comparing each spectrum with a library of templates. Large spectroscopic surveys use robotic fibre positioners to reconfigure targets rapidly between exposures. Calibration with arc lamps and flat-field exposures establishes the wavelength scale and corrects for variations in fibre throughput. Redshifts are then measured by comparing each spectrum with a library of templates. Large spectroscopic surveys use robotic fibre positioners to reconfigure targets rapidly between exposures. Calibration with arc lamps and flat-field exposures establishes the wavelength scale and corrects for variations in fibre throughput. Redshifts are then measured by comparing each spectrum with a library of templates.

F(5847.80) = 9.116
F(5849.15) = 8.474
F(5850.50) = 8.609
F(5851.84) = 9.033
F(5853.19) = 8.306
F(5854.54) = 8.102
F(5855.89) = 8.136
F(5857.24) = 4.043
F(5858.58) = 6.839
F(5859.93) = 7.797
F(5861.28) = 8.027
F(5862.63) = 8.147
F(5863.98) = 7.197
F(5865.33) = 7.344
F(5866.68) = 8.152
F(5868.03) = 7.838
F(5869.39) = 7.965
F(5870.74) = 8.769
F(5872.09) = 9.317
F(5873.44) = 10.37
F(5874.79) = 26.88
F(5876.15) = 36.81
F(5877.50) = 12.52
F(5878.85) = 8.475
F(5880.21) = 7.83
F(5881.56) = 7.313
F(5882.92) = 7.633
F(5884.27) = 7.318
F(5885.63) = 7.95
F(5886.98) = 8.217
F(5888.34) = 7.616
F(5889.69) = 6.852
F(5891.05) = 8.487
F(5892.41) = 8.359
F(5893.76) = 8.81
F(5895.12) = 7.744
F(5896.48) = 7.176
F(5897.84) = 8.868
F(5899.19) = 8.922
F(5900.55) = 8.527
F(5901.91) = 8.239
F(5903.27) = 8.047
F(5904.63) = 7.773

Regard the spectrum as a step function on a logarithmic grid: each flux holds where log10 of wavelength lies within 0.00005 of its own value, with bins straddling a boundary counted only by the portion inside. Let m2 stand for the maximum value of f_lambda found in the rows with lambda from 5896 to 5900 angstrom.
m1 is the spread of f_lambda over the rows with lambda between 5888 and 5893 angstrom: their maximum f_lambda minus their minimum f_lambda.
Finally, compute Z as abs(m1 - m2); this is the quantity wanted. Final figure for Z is 7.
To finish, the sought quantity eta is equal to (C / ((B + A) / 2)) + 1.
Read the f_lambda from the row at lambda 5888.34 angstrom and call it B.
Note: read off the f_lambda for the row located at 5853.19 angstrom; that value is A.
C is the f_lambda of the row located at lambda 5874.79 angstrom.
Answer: 4.38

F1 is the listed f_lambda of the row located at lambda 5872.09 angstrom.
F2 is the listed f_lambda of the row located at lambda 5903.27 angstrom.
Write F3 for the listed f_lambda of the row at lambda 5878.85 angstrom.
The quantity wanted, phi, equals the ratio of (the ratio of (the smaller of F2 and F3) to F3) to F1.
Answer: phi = 0.102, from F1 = 9.317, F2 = 8.047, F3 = 8.475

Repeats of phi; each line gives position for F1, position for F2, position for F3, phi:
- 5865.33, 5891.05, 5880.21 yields 0.136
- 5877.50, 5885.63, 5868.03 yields 0.080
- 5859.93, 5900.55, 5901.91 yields 0.128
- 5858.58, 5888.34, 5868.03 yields 0.142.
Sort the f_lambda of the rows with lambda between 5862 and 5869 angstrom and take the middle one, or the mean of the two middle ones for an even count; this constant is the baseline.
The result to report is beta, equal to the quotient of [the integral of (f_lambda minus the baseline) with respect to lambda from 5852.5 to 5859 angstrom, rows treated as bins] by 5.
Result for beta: -1.0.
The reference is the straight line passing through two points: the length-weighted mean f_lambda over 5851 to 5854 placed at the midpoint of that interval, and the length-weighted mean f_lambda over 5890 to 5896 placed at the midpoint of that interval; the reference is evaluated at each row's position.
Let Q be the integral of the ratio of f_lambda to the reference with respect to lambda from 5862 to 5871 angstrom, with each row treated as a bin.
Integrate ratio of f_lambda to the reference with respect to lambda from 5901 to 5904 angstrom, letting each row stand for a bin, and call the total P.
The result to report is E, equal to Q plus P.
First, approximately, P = 3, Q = 8.3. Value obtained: 11.4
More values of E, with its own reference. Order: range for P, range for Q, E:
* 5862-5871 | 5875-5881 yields 20.5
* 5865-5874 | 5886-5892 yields 14.8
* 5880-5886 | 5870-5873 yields 8.7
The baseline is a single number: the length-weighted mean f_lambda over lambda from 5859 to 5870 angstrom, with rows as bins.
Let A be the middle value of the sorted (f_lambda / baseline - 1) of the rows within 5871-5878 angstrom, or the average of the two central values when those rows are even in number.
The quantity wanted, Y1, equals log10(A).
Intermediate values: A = 0.61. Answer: -0.2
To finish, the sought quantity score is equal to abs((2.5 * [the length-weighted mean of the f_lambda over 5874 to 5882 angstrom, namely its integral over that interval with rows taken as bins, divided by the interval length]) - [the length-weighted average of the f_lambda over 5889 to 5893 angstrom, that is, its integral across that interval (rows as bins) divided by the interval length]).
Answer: 34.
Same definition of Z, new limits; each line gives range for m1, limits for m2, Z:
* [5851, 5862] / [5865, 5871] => 4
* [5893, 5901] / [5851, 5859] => 7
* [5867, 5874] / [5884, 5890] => 6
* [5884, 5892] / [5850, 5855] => 7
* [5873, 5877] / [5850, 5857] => 17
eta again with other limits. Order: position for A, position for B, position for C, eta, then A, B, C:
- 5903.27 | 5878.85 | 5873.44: 2.26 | 8.047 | 8.475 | 10.37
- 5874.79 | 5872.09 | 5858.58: 1.38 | 26.88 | 9.317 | 6.839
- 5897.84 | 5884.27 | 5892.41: 2.03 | 8.868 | 7.318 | 8.359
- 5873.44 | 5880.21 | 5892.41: 1.92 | 10.37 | 7.83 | 8.359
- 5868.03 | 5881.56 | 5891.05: 2.12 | 7.838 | 7.313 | 8.487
